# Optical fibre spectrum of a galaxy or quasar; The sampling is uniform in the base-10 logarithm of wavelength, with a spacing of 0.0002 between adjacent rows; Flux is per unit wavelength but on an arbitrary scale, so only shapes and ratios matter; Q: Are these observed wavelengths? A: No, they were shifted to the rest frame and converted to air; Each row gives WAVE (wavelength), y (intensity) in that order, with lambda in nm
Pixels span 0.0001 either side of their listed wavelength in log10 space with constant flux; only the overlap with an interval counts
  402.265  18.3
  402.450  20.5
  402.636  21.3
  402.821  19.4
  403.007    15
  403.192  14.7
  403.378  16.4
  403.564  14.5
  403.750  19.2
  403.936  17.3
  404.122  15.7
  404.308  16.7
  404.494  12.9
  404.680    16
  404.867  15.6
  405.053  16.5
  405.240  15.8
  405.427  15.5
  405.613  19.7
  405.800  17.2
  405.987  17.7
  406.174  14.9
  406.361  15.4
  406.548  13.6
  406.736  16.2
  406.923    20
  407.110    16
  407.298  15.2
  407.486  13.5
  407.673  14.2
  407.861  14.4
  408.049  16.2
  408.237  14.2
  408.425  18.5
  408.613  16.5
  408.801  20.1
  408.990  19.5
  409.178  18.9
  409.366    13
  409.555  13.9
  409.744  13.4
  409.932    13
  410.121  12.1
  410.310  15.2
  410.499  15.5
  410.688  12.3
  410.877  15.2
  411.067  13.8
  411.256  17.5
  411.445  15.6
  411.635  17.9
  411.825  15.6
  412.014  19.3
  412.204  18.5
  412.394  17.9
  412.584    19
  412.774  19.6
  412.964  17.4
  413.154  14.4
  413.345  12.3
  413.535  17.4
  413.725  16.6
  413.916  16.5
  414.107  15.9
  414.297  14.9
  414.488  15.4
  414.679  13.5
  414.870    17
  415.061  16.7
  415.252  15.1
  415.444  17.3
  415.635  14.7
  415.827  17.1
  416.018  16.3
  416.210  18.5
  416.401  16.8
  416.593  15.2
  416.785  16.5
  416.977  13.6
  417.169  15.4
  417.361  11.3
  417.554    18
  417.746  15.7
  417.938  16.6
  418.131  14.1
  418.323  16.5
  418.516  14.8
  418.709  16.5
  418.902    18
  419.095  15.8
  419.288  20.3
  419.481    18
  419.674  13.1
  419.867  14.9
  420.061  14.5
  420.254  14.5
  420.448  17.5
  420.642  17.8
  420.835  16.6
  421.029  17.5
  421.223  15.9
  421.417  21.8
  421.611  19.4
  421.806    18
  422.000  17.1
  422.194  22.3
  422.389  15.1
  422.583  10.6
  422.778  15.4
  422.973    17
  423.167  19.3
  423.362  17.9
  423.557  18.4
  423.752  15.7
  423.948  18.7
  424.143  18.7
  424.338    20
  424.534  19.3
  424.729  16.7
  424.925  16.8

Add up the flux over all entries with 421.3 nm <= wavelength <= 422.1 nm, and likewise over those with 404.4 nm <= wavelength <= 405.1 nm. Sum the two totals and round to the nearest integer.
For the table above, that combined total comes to 137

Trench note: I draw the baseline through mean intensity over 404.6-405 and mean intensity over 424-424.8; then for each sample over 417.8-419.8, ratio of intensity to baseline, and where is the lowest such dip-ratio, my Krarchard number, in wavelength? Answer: 419.674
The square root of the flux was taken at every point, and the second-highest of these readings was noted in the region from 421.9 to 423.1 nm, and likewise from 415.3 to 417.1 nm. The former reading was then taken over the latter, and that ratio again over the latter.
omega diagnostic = 0.239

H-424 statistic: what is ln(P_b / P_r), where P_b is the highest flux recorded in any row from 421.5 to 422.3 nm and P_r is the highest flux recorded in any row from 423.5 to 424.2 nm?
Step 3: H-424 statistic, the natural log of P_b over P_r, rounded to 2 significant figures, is 0.18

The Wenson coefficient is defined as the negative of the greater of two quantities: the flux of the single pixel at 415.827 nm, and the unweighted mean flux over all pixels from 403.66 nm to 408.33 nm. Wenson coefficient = -17.1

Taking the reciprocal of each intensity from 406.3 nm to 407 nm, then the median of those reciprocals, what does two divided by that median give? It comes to 32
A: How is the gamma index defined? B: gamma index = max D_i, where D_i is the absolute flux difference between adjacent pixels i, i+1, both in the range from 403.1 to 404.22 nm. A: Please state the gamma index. 4.7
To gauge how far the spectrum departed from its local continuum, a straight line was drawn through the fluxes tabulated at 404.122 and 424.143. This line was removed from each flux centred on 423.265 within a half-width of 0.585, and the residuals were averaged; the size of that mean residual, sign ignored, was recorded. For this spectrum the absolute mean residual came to 1.29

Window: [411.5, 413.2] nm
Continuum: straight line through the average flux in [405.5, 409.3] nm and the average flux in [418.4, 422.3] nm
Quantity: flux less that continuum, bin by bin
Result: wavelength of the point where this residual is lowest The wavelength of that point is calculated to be 413.154 nm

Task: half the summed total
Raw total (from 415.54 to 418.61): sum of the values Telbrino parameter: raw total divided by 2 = 126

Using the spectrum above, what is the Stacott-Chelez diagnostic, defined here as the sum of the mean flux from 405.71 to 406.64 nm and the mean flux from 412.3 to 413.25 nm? 33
